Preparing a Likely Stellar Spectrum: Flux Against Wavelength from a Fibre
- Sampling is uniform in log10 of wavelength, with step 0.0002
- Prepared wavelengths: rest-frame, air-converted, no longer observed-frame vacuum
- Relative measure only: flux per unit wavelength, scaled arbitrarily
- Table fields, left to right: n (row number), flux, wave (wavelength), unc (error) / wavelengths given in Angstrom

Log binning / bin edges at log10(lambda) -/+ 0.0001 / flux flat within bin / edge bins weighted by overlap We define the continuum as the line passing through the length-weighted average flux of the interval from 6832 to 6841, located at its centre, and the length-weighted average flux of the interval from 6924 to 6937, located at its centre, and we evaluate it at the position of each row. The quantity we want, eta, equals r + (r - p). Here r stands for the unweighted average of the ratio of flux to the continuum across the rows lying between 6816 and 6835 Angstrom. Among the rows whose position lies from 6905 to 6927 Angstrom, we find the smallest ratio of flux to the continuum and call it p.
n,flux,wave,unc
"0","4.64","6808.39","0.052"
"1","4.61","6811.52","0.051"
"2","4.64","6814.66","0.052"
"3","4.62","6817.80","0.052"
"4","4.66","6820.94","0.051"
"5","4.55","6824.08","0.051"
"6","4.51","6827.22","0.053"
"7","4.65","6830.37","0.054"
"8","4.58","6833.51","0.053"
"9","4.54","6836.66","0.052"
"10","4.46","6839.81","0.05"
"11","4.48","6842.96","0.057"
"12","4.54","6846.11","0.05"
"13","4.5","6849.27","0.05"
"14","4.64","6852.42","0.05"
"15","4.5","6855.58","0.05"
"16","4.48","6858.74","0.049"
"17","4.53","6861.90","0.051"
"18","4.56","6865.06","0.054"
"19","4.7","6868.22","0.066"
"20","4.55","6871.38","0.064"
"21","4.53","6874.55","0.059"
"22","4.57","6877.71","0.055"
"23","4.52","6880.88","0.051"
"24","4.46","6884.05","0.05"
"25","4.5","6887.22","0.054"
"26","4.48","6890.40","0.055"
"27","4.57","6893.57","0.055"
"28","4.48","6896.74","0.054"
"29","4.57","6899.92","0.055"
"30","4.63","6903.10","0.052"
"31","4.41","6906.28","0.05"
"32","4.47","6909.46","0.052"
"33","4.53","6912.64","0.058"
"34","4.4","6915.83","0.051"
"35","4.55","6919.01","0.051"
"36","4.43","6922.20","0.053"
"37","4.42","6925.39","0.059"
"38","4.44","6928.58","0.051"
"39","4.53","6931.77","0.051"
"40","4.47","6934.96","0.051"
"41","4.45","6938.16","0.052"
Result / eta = 1.04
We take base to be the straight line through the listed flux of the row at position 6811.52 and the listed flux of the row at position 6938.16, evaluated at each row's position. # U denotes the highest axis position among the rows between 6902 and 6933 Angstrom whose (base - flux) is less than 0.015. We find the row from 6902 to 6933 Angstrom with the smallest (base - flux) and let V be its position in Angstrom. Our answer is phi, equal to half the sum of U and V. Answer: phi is 6917.4 Angstrom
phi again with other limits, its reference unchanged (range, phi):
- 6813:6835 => 6831.9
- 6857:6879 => 6873.0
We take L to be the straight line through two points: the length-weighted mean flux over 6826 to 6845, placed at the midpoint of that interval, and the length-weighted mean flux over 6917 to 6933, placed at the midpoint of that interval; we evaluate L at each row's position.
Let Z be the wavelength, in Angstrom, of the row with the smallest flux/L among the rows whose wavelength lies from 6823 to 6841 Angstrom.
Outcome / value 6839.81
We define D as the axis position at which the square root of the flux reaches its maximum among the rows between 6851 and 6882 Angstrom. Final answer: 6868.22 Angstrom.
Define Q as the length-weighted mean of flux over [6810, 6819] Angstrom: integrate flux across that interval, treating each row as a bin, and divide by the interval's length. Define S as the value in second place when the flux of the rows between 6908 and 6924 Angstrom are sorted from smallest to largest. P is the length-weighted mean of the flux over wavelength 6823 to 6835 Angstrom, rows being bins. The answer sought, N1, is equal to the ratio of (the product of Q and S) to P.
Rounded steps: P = 4.58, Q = 4.62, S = 4.43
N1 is 4.48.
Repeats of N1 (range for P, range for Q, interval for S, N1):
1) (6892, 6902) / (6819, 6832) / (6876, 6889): 4.55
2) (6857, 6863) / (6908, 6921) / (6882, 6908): 4.45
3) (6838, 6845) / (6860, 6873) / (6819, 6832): 4.66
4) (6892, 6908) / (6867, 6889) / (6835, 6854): 4.49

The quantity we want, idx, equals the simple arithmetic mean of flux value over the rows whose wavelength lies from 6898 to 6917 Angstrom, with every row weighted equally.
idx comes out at 4.50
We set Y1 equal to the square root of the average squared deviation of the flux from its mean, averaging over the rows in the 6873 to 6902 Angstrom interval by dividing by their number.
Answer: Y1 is 0.041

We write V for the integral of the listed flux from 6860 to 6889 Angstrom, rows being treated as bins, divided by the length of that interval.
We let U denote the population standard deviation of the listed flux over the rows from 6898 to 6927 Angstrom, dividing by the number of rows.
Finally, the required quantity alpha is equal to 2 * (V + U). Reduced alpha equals 9.25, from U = 0.078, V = 4.55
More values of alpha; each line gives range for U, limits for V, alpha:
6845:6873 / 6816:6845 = 9.26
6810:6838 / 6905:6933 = 9.03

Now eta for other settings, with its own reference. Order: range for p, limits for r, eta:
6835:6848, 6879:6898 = 1.02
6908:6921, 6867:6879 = 1.05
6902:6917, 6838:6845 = 0.99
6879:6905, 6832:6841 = 1.01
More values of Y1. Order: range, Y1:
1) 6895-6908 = 0.084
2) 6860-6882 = 0.057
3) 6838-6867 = 0.052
